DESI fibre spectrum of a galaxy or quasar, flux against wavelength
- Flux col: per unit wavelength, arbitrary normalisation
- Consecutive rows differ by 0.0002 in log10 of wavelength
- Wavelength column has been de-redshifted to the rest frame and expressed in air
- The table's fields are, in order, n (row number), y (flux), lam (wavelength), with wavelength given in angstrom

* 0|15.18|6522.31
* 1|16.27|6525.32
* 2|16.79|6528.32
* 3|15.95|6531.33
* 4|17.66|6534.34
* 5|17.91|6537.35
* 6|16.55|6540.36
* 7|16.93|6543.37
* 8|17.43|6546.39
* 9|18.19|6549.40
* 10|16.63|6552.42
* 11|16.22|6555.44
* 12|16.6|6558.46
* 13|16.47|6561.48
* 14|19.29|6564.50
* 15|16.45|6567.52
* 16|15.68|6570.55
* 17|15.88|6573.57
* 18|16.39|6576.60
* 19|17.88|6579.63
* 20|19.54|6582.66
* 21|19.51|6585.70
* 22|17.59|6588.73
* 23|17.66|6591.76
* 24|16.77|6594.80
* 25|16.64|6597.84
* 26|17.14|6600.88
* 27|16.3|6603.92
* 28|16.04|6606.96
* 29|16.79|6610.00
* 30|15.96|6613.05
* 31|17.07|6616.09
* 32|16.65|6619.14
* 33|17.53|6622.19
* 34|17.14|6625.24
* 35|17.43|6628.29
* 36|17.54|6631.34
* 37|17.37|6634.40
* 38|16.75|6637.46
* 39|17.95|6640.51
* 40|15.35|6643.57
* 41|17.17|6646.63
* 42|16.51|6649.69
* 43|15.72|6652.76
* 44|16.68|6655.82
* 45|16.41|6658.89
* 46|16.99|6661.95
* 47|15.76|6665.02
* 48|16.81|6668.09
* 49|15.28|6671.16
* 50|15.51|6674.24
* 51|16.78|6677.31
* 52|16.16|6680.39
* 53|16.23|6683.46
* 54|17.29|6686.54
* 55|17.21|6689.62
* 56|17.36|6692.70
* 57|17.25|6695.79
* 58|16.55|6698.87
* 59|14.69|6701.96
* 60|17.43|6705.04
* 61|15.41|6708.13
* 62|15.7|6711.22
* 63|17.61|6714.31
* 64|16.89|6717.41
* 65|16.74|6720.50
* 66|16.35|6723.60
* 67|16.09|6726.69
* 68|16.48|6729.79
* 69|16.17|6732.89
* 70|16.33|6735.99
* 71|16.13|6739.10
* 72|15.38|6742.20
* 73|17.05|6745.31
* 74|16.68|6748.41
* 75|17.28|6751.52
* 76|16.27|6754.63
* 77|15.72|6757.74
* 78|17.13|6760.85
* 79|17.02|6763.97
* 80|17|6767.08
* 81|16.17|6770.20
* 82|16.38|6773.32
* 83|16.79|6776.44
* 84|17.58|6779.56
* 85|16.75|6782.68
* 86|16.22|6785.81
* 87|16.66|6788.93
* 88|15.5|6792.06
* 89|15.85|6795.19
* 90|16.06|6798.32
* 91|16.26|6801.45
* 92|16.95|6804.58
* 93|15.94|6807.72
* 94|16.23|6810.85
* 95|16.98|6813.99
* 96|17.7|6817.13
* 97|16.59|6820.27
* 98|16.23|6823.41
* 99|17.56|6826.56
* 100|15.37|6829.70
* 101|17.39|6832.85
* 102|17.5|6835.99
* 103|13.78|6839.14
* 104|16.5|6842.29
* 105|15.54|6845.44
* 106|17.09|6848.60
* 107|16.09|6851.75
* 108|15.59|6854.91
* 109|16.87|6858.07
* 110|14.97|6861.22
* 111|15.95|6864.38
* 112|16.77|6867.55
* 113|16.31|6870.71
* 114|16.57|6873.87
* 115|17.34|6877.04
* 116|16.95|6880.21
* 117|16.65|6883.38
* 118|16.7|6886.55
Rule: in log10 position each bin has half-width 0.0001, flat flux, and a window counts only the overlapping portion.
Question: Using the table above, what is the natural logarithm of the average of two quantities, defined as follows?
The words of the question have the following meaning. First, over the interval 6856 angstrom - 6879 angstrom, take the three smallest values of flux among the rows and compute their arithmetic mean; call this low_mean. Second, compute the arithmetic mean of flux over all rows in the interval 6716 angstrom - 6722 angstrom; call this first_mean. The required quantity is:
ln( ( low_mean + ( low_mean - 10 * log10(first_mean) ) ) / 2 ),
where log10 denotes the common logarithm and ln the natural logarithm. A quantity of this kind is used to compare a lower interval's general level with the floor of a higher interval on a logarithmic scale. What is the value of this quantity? 2.26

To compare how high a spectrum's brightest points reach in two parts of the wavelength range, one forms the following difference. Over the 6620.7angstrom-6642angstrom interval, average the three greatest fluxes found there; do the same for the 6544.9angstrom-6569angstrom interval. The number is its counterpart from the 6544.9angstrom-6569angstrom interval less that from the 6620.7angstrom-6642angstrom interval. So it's 0.6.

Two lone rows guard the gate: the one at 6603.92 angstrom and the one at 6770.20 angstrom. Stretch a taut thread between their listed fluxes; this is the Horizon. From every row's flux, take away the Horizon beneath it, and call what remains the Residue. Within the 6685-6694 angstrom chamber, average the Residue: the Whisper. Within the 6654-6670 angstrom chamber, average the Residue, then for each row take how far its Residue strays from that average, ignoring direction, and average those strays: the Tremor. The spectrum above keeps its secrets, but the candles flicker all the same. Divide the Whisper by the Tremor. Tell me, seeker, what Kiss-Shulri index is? 3.0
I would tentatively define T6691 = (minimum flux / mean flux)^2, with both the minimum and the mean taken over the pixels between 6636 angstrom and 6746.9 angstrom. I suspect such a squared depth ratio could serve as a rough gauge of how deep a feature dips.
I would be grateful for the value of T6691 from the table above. 0.80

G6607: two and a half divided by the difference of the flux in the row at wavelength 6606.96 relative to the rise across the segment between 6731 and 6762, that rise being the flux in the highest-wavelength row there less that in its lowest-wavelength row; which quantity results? 0.166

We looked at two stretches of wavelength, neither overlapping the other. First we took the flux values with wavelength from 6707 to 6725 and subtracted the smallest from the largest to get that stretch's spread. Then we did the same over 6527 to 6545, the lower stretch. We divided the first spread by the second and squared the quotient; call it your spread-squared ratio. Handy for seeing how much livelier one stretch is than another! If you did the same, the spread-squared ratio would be 1.3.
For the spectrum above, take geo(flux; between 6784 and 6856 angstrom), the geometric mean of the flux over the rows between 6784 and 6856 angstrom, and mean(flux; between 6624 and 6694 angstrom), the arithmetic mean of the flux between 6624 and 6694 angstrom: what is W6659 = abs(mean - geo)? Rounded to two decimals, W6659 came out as 0.36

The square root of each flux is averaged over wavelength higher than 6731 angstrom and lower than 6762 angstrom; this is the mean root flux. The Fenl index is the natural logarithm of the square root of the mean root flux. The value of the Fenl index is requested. 0.699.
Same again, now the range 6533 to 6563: 0.709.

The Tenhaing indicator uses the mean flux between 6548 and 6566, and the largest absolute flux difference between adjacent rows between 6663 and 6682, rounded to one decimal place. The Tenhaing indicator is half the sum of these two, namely 9.4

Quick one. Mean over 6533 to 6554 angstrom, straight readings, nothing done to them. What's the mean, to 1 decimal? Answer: 17.3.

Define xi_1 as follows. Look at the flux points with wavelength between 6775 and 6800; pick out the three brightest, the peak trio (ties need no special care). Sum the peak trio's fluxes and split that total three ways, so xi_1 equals 17.0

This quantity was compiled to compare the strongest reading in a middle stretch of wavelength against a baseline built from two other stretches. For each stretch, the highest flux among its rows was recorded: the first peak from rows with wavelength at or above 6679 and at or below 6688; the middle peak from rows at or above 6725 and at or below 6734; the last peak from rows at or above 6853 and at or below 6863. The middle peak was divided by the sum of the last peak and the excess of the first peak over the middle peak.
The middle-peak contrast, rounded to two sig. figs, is 0.93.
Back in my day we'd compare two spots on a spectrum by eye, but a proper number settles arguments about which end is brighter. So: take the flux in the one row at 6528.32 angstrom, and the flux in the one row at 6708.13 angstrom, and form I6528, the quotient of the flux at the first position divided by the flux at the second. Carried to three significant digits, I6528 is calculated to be 1.09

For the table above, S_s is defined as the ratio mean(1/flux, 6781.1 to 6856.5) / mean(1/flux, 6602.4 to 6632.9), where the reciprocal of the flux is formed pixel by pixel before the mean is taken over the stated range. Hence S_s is 1.03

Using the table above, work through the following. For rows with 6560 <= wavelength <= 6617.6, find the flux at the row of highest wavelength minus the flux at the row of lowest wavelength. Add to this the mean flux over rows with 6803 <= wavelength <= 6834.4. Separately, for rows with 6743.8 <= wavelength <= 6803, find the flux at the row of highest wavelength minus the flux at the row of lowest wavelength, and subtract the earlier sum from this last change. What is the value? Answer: -18.1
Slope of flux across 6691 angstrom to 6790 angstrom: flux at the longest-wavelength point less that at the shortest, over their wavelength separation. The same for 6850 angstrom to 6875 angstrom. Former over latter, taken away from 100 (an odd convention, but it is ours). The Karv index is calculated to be 100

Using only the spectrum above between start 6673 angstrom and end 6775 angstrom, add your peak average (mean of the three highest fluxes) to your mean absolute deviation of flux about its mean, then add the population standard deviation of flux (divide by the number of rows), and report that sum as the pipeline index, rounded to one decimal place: 18.7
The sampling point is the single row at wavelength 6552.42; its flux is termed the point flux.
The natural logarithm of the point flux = 2.81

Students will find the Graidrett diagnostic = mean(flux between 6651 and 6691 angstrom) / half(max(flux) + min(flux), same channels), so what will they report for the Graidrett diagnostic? 1.01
